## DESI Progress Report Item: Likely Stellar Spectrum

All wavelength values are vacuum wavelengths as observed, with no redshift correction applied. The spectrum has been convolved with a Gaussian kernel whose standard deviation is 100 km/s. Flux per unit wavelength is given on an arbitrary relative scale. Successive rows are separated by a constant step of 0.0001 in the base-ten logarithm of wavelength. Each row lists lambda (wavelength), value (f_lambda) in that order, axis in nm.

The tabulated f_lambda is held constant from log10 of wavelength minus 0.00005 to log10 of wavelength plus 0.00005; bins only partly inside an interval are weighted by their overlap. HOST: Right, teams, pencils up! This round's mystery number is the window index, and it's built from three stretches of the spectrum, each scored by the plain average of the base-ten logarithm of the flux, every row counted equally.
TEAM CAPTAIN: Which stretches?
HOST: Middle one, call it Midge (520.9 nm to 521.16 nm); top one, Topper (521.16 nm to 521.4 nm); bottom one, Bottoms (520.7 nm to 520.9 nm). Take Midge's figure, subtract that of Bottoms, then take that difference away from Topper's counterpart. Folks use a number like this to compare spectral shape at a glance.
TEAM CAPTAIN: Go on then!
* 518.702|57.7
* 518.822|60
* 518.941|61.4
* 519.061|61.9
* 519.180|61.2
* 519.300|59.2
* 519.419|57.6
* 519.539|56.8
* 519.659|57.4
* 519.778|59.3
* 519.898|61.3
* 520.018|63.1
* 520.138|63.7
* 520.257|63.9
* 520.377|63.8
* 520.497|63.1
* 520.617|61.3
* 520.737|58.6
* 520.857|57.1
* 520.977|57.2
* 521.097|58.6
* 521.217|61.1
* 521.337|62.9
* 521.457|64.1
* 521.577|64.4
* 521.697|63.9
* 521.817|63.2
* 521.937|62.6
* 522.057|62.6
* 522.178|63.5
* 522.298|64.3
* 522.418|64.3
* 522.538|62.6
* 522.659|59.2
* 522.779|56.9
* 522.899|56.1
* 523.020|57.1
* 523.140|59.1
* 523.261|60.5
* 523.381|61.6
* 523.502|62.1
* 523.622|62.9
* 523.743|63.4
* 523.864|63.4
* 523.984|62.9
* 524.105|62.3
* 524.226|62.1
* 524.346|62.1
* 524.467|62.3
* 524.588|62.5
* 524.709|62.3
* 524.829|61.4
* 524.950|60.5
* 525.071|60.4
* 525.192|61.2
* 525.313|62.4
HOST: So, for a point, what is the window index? 1.79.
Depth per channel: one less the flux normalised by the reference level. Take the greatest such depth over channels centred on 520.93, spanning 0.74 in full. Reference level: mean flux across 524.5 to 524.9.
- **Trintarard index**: 0.080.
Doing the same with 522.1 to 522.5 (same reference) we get -0.023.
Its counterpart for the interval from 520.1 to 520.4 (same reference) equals -0.026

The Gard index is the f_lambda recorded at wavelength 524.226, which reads 62.1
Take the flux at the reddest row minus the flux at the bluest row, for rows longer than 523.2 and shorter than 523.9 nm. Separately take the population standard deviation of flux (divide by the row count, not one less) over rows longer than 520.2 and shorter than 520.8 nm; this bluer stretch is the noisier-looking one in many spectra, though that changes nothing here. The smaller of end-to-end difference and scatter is 2.0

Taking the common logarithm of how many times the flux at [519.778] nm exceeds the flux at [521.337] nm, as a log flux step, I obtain -0.03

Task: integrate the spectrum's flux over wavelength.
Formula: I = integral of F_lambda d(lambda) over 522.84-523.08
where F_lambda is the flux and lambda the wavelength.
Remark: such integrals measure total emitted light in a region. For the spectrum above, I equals 13.6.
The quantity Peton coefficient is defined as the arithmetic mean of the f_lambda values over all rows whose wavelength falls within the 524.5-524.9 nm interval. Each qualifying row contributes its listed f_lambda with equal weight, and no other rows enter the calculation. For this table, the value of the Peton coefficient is 62.1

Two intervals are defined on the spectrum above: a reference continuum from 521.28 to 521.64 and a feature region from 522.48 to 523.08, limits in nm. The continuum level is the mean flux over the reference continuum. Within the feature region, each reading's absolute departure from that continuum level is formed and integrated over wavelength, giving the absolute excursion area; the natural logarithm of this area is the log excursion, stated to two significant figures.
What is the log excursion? 1.2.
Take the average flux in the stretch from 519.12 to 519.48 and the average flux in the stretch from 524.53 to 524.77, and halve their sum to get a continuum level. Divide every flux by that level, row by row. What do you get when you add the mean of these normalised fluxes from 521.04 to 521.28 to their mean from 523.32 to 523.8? 2.01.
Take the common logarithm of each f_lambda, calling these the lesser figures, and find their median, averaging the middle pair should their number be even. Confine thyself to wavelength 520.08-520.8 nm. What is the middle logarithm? 1.80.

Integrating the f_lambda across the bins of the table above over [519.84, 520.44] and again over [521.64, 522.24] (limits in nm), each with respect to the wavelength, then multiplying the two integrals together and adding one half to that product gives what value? 1436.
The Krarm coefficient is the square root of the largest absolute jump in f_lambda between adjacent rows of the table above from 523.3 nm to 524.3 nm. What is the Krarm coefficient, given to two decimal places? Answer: 0.89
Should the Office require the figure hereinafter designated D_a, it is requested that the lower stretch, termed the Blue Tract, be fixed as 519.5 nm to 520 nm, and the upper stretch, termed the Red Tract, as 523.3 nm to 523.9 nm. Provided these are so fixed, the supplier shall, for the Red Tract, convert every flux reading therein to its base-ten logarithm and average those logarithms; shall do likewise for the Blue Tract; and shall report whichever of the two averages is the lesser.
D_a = 1.77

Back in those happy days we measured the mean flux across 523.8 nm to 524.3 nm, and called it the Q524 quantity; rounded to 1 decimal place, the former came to 62.7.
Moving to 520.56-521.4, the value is 59.5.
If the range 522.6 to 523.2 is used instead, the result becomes 57.7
